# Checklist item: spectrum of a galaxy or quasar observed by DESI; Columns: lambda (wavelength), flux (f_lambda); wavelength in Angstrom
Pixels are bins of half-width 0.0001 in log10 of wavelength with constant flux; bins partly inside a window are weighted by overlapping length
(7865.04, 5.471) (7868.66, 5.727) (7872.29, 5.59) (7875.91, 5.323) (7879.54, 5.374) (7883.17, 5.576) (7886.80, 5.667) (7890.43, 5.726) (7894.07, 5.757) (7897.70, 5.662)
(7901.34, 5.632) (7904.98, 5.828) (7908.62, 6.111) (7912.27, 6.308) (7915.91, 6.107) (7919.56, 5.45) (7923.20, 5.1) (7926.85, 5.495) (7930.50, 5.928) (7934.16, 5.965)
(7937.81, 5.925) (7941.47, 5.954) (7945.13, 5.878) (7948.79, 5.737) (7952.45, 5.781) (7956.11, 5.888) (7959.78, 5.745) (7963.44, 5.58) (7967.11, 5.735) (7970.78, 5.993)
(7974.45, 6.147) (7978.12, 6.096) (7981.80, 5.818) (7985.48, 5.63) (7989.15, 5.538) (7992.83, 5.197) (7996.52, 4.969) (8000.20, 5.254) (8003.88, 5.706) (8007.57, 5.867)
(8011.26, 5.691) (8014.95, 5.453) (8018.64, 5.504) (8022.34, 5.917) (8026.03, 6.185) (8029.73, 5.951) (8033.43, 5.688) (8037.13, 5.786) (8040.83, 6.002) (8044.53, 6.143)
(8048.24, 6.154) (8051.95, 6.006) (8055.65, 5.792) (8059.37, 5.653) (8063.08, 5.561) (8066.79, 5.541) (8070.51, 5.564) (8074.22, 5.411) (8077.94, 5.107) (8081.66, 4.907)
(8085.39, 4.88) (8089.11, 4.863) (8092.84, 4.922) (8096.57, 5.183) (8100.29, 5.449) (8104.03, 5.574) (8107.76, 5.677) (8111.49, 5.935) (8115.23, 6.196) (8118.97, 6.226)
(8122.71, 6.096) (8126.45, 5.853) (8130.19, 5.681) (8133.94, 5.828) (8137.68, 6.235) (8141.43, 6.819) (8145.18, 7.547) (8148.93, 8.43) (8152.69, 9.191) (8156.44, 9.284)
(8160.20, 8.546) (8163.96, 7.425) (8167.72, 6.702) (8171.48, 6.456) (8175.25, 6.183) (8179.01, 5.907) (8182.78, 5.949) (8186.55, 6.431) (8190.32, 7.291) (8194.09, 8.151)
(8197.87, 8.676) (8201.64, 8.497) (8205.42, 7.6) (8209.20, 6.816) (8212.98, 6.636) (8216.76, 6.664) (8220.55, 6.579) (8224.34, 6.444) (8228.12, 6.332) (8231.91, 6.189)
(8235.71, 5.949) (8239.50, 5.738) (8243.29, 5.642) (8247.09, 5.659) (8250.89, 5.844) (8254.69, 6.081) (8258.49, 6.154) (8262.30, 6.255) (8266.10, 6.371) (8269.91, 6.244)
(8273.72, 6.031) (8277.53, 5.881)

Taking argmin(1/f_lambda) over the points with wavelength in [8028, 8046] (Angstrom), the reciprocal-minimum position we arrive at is 8044.53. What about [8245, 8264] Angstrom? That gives 8262.30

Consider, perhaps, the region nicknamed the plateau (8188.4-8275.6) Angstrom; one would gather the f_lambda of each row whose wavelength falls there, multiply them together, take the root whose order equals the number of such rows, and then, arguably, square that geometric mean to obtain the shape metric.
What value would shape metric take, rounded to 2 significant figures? 43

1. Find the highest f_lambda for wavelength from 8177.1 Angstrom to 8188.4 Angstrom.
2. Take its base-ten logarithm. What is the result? 0.81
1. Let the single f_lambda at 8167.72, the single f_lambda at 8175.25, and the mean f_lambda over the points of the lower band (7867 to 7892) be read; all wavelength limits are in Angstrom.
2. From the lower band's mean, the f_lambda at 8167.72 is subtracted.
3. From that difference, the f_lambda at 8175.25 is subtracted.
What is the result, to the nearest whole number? -7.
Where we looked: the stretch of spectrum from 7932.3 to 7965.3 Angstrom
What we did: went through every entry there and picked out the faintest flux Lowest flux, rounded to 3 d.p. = 5.580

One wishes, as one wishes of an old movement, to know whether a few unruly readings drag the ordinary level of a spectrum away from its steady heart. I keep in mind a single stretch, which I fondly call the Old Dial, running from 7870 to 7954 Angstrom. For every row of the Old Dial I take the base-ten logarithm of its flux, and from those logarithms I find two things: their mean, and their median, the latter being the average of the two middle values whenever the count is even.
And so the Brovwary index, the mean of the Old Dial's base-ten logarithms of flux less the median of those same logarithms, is -0.001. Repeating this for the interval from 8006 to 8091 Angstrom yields -0.005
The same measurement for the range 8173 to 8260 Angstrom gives 0.013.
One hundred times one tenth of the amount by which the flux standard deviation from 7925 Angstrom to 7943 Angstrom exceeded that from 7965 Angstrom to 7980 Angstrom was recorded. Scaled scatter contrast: 0.2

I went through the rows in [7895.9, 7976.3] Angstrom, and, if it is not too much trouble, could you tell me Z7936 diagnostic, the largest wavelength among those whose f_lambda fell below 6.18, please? 7974.45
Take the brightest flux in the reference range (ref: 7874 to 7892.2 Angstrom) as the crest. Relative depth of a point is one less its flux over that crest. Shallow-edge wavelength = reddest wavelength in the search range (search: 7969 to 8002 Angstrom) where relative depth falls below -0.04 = 7978.12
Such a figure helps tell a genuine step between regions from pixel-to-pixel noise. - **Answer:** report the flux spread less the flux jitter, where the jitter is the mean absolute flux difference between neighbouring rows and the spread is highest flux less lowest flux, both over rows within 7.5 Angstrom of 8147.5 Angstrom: 1.6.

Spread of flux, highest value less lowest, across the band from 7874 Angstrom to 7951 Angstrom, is 1.21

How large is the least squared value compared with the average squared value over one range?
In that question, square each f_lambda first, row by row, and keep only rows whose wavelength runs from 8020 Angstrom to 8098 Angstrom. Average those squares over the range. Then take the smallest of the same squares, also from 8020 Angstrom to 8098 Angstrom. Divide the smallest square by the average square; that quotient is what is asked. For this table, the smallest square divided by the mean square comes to 0.75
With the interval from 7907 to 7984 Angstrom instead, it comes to 0.76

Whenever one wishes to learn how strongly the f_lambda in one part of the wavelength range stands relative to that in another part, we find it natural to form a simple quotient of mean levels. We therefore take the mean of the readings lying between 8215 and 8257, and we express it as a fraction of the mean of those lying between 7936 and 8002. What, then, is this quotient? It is 1.07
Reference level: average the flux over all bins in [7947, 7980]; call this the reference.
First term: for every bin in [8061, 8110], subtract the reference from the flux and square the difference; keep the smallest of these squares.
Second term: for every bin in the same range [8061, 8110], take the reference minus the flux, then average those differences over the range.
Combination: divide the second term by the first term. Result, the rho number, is 18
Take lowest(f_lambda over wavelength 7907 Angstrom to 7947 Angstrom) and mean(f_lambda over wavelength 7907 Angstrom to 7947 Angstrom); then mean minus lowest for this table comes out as 0.7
